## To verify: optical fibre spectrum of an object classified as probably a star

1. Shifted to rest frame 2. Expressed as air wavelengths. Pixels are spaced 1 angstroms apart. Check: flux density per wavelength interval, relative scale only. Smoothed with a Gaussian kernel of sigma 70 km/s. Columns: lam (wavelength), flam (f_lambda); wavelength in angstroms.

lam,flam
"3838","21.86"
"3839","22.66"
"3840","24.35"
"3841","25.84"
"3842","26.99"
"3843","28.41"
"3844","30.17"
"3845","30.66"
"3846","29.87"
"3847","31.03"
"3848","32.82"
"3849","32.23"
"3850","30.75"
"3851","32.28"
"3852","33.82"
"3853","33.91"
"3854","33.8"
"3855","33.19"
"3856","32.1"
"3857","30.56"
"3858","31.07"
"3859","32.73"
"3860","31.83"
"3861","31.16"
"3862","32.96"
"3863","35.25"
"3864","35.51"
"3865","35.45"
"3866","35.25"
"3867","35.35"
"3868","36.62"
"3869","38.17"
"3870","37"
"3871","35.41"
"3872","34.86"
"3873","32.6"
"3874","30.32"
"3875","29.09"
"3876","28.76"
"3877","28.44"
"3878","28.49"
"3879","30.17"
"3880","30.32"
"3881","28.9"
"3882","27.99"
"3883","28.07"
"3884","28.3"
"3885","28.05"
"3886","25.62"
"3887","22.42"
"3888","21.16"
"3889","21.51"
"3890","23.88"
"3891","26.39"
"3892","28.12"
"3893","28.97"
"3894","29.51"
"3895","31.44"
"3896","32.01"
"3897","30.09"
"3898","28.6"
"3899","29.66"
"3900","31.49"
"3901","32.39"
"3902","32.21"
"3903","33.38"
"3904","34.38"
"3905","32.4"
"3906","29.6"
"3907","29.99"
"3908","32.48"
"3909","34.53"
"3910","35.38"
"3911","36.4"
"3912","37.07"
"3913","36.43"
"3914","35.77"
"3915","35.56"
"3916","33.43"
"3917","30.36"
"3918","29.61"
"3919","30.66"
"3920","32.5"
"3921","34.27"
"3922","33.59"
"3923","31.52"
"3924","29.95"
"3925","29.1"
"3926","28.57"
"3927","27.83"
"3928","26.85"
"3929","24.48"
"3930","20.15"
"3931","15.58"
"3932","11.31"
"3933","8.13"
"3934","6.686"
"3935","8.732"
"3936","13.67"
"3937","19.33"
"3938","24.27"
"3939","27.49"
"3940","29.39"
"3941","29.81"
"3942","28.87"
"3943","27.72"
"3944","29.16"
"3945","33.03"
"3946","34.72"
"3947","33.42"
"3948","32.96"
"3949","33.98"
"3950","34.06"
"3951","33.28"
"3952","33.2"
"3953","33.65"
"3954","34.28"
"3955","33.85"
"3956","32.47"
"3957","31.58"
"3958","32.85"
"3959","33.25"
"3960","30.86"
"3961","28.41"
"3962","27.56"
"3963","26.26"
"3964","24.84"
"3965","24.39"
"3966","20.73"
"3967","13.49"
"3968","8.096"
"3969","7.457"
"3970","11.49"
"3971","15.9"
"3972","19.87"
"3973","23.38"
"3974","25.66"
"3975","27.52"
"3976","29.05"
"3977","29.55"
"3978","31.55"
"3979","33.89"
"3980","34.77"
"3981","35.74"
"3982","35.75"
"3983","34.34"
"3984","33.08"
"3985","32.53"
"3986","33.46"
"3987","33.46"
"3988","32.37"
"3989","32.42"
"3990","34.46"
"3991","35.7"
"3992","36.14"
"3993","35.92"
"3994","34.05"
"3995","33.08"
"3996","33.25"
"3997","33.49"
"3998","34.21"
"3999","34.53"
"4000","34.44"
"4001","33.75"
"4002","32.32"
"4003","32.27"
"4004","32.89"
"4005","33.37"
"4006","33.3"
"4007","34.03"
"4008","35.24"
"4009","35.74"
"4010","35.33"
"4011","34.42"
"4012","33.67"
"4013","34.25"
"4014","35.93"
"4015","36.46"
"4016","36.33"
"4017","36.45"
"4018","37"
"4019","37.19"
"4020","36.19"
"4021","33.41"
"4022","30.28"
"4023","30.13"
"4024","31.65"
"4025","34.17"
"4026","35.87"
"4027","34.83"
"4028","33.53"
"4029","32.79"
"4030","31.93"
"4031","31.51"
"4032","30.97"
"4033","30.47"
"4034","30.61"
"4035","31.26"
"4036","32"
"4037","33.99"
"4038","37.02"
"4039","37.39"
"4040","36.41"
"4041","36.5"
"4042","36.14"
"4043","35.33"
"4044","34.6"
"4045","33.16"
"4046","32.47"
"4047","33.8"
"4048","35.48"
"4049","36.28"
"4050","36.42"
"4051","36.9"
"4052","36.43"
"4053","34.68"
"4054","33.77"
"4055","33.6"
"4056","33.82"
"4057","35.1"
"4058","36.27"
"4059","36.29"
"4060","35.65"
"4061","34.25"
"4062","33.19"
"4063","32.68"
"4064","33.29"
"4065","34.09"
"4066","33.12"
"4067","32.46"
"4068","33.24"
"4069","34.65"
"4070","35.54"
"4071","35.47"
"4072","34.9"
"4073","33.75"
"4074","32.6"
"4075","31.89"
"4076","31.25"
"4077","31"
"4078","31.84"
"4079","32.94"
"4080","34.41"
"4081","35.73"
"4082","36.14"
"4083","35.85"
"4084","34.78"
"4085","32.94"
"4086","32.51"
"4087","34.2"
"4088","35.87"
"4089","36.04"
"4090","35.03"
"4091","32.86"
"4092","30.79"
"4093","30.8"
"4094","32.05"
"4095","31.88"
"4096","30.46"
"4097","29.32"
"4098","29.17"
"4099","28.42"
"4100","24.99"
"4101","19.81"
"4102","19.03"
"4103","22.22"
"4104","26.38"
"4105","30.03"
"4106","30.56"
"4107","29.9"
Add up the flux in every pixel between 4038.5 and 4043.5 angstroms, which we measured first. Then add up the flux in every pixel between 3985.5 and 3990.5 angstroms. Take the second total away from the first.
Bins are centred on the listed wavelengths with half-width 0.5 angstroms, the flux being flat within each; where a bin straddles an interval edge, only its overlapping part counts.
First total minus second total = 16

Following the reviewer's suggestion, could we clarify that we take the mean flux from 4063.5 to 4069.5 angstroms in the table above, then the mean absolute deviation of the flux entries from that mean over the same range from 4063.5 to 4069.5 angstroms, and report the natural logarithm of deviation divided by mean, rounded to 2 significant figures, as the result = -4.0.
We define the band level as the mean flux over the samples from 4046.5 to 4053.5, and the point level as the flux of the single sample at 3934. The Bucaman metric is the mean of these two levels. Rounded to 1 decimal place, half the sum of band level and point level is 21.2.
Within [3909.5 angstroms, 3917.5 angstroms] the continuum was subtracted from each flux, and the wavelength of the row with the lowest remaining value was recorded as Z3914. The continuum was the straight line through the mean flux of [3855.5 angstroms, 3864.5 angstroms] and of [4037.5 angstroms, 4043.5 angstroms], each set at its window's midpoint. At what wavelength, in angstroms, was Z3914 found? 3917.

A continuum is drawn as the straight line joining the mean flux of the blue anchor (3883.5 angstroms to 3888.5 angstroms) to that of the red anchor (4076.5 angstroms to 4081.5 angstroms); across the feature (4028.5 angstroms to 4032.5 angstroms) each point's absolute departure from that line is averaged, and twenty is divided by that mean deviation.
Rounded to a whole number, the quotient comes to 26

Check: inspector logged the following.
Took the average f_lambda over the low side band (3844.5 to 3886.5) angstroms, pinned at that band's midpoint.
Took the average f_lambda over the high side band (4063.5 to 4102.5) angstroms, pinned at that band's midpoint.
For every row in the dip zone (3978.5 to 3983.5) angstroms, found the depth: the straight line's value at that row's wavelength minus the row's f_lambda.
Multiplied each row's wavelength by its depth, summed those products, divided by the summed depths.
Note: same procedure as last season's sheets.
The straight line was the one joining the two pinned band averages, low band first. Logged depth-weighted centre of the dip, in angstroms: 3981.1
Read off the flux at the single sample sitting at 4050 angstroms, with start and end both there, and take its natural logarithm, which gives 3.60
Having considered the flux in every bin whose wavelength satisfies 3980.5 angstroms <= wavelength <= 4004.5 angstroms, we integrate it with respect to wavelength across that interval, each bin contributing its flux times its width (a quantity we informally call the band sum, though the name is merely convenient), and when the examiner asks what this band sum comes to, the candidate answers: 814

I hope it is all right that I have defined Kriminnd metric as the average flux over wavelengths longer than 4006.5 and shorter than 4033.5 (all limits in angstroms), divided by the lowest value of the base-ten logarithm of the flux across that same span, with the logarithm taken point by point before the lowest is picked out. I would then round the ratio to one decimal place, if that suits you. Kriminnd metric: 23.0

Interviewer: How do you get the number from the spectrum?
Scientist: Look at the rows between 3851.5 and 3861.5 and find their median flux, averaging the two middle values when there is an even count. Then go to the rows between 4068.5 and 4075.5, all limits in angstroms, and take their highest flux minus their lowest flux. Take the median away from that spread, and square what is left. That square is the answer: 827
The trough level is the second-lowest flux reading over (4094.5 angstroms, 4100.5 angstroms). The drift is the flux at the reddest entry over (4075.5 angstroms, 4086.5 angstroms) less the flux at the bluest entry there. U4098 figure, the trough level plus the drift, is 30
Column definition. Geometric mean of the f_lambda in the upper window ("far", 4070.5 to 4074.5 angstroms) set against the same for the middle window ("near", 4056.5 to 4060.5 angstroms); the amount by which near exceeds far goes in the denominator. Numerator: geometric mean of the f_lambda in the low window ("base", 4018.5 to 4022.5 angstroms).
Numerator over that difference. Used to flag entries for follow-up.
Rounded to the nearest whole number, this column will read 21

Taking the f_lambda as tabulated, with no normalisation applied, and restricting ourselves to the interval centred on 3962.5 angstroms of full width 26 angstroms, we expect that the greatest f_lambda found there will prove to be 34.28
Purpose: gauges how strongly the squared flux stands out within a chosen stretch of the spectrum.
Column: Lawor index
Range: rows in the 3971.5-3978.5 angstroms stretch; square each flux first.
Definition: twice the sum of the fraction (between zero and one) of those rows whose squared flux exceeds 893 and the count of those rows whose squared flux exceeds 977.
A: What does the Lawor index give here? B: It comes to 2.3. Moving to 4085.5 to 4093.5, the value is 14.0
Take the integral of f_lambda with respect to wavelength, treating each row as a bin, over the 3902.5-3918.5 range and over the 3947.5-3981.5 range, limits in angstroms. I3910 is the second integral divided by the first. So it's 1.7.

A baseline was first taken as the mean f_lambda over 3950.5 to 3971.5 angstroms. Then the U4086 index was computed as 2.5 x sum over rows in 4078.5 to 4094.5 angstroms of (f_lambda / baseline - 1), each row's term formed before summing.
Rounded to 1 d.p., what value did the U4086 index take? 13.0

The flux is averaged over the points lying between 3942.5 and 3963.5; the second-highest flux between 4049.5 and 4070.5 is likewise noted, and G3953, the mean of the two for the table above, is 34.2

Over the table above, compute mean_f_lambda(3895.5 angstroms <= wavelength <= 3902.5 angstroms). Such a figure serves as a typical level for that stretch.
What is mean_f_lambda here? 31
